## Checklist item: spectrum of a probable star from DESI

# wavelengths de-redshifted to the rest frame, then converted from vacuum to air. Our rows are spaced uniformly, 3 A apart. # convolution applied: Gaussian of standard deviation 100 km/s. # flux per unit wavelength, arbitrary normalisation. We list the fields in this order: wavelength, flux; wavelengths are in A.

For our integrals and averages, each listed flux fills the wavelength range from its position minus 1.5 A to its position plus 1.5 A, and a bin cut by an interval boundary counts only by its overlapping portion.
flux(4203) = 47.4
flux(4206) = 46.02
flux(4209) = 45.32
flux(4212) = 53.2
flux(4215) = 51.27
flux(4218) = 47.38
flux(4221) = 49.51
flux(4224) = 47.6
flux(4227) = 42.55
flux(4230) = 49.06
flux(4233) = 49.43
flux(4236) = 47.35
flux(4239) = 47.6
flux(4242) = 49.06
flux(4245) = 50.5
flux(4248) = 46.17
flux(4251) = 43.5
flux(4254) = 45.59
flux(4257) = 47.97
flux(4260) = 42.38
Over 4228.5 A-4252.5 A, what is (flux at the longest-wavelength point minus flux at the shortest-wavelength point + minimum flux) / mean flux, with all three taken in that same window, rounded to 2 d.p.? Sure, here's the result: 0.79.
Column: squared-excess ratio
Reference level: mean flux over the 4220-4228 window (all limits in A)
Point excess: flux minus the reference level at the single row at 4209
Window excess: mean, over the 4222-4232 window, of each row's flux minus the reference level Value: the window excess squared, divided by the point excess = 0.0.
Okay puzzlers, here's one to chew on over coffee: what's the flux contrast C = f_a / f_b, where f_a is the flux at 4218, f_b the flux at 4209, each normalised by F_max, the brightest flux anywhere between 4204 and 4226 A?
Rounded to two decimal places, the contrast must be 1.05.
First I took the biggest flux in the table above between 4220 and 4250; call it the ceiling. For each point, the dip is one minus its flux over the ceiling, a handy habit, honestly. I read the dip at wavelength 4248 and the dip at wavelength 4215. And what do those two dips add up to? 0.070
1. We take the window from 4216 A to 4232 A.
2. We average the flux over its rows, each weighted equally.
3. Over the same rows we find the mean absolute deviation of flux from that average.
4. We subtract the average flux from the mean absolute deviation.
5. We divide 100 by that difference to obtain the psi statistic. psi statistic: -2.20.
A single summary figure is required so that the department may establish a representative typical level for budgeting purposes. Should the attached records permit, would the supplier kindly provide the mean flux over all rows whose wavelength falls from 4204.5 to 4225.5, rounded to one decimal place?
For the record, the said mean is 48.6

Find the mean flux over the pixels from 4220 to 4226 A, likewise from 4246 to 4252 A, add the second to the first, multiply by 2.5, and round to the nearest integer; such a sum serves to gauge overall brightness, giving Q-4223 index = 233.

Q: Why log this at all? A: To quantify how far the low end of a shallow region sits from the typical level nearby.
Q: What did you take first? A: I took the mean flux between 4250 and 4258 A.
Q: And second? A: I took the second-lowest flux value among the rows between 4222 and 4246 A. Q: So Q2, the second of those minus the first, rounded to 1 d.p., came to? 1.7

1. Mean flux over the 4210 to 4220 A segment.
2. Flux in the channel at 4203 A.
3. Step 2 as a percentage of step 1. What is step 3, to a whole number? 94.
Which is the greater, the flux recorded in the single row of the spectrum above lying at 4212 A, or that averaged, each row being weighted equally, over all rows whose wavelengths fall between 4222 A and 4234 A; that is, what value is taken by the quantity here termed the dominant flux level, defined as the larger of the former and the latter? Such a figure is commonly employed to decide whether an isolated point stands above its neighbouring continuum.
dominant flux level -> 53.2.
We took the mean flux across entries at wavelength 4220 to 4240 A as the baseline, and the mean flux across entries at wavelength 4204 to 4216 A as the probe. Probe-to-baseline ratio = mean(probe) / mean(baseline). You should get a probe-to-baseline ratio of 1.03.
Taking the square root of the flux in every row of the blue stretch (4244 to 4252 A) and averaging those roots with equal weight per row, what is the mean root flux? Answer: 6.83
